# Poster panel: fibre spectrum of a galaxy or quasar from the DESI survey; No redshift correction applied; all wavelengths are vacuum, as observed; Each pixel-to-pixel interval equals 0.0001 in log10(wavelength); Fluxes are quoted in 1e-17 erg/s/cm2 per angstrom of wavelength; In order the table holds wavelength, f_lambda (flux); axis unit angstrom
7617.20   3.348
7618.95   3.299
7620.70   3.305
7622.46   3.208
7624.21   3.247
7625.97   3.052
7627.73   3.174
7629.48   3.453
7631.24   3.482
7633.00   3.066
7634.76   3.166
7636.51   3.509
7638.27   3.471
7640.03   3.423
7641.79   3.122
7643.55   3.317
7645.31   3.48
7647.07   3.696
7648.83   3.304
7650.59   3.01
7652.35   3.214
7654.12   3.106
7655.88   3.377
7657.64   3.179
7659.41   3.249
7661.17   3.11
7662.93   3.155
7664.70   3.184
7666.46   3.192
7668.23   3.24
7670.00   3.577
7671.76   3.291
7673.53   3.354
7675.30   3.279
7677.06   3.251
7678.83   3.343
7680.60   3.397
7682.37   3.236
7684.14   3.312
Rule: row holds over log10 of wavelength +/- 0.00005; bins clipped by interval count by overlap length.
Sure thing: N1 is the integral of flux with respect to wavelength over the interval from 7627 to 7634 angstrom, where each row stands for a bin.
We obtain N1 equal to 23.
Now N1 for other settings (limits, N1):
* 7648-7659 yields 35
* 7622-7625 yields 10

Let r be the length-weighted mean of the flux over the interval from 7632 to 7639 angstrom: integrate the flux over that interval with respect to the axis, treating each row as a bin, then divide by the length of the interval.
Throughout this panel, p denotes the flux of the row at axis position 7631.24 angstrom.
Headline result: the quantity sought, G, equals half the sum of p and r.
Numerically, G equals 3.39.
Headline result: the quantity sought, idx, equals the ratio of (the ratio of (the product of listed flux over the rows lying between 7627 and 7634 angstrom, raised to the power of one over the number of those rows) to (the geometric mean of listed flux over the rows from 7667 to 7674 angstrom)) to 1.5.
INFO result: 0.652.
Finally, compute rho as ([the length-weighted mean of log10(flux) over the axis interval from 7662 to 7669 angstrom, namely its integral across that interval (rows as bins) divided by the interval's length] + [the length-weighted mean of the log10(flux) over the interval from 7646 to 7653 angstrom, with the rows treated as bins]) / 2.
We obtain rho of 0.512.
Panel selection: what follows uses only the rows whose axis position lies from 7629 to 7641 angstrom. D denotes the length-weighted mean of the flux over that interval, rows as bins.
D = 3.36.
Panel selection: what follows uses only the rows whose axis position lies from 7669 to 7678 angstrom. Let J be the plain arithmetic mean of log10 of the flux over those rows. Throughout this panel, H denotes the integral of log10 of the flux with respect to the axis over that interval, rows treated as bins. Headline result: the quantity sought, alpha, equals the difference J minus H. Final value -4.20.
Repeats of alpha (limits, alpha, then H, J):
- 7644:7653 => -4.19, 4.71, 0.523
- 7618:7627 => -4.06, 4.57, 0.508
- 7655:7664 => -4.05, 4.56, 0.507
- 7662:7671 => -4.11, 4.63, 0.514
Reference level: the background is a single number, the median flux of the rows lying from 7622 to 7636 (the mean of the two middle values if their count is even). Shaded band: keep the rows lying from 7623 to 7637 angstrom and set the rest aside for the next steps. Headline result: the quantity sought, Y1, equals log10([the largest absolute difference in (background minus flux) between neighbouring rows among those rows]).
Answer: -0.38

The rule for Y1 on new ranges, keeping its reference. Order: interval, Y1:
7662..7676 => -0.47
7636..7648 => -0.52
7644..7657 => -0.41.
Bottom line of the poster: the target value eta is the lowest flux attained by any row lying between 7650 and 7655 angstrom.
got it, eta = 3.01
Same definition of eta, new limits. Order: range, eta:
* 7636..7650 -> 3.122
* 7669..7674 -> 3.291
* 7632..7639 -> 3.066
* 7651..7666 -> 3.106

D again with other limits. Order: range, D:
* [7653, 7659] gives 3.22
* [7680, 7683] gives 3.31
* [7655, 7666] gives 3.21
